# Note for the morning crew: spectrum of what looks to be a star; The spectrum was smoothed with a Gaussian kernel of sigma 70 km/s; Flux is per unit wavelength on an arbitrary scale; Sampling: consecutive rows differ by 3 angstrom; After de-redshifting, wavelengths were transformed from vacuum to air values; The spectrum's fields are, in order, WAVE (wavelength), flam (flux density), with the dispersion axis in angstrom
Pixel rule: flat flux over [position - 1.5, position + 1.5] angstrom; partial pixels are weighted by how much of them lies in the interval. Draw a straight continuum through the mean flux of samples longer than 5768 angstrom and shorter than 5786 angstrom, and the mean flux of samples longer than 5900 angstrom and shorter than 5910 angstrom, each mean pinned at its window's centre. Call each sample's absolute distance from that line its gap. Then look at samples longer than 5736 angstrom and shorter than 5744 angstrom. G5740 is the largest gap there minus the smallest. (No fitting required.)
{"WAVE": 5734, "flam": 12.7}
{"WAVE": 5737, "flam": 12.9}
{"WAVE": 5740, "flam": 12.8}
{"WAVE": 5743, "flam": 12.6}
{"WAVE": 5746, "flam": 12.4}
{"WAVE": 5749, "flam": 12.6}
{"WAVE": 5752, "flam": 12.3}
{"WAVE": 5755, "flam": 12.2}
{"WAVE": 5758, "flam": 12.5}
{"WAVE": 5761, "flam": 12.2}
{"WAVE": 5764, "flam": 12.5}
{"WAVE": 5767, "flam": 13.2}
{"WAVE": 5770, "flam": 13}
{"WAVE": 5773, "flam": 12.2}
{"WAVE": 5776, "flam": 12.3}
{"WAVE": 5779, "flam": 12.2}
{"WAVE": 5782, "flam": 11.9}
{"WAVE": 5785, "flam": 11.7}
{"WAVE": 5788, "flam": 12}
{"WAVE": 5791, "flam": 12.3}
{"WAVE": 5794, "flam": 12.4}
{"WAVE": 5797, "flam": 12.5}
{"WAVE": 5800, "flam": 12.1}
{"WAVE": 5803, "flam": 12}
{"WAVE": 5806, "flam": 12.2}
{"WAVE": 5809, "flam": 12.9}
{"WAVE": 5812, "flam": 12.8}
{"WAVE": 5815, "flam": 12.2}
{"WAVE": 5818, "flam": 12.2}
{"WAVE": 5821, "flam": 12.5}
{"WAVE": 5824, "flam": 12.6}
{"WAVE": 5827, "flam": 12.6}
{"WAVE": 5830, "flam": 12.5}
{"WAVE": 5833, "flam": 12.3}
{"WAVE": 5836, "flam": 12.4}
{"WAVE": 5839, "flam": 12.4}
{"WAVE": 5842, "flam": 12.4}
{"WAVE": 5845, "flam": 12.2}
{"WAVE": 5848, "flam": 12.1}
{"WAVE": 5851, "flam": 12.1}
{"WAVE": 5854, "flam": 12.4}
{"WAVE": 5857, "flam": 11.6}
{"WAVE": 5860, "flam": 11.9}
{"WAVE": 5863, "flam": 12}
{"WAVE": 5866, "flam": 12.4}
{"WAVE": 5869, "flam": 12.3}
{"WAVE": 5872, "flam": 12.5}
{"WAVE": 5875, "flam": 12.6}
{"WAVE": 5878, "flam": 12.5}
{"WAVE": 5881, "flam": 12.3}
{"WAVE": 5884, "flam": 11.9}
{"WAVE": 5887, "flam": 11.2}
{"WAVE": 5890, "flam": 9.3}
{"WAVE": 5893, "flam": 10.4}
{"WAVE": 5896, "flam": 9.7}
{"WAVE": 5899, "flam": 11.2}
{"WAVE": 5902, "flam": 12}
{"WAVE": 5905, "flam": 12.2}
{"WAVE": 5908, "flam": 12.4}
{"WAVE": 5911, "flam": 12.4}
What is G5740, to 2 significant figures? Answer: 0.30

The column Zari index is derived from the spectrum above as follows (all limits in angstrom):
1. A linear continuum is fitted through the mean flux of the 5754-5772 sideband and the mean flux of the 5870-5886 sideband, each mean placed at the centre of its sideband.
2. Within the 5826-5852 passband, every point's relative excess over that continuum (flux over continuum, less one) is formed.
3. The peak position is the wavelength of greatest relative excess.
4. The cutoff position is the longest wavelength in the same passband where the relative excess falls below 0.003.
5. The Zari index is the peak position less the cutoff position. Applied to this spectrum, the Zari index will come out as -24 angstrom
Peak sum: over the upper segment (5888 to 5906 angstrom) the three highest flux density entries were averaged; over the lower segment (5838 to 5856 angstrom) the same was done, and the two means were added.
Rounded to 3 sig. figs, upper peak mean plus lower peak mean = 24.2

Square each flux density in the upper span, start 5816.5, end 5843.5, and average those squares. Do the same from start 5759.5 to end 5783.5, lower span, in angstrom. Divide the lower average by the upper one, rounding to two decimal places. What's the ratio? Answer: 1.00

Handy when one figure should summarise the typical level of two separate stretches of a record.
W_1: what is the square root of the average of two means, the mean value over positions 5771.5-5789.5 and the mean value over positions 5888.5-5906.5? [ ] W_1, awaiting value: 3.38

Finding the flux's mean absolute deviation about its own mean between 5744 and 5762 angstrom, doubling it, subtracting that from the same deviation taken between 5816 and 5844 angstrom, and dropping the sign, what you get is 0.16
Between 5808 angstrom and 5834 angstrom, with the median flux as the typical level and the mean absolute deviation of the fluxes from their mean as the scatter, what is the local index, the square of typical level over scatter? 4323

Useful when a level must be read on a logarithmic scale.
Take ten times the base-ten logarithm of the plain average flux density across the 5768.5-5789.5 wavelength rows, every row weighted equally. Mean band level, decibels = 10.9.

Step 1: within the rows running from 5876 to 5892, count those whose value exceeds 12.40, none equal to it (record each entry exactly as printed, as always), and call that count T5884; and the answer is 1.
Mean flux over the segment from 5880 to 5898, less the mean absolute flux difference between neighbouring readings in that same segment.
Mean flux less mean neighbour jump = 9.8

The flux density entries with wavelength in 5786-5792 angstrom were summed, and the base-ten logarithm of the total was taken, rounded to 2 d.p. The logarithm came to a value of 1.39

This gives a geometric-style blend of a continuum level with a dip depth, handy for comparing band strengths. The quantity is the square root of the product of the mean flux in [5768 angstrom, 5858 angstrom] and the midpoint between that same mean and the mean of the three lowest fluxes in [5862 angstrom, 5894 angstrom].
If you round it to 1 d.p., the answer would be 11.8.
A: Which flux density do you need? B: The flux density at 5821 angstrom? 12.5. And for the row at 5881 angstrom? 12.3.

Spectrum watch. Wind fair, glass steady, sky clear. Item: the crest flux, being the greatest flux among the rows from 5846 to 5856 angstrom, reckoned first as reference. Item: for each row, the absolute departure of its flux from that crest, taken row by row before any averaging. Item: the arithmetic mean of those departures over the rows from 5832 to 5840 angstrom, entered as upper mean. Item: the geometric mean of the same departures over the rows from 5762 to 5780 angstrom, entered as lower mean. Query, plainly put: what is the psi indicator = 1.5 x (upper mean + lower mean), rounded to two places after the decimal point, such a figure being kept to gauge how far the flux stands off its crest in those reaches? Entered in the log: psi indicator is 0.41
